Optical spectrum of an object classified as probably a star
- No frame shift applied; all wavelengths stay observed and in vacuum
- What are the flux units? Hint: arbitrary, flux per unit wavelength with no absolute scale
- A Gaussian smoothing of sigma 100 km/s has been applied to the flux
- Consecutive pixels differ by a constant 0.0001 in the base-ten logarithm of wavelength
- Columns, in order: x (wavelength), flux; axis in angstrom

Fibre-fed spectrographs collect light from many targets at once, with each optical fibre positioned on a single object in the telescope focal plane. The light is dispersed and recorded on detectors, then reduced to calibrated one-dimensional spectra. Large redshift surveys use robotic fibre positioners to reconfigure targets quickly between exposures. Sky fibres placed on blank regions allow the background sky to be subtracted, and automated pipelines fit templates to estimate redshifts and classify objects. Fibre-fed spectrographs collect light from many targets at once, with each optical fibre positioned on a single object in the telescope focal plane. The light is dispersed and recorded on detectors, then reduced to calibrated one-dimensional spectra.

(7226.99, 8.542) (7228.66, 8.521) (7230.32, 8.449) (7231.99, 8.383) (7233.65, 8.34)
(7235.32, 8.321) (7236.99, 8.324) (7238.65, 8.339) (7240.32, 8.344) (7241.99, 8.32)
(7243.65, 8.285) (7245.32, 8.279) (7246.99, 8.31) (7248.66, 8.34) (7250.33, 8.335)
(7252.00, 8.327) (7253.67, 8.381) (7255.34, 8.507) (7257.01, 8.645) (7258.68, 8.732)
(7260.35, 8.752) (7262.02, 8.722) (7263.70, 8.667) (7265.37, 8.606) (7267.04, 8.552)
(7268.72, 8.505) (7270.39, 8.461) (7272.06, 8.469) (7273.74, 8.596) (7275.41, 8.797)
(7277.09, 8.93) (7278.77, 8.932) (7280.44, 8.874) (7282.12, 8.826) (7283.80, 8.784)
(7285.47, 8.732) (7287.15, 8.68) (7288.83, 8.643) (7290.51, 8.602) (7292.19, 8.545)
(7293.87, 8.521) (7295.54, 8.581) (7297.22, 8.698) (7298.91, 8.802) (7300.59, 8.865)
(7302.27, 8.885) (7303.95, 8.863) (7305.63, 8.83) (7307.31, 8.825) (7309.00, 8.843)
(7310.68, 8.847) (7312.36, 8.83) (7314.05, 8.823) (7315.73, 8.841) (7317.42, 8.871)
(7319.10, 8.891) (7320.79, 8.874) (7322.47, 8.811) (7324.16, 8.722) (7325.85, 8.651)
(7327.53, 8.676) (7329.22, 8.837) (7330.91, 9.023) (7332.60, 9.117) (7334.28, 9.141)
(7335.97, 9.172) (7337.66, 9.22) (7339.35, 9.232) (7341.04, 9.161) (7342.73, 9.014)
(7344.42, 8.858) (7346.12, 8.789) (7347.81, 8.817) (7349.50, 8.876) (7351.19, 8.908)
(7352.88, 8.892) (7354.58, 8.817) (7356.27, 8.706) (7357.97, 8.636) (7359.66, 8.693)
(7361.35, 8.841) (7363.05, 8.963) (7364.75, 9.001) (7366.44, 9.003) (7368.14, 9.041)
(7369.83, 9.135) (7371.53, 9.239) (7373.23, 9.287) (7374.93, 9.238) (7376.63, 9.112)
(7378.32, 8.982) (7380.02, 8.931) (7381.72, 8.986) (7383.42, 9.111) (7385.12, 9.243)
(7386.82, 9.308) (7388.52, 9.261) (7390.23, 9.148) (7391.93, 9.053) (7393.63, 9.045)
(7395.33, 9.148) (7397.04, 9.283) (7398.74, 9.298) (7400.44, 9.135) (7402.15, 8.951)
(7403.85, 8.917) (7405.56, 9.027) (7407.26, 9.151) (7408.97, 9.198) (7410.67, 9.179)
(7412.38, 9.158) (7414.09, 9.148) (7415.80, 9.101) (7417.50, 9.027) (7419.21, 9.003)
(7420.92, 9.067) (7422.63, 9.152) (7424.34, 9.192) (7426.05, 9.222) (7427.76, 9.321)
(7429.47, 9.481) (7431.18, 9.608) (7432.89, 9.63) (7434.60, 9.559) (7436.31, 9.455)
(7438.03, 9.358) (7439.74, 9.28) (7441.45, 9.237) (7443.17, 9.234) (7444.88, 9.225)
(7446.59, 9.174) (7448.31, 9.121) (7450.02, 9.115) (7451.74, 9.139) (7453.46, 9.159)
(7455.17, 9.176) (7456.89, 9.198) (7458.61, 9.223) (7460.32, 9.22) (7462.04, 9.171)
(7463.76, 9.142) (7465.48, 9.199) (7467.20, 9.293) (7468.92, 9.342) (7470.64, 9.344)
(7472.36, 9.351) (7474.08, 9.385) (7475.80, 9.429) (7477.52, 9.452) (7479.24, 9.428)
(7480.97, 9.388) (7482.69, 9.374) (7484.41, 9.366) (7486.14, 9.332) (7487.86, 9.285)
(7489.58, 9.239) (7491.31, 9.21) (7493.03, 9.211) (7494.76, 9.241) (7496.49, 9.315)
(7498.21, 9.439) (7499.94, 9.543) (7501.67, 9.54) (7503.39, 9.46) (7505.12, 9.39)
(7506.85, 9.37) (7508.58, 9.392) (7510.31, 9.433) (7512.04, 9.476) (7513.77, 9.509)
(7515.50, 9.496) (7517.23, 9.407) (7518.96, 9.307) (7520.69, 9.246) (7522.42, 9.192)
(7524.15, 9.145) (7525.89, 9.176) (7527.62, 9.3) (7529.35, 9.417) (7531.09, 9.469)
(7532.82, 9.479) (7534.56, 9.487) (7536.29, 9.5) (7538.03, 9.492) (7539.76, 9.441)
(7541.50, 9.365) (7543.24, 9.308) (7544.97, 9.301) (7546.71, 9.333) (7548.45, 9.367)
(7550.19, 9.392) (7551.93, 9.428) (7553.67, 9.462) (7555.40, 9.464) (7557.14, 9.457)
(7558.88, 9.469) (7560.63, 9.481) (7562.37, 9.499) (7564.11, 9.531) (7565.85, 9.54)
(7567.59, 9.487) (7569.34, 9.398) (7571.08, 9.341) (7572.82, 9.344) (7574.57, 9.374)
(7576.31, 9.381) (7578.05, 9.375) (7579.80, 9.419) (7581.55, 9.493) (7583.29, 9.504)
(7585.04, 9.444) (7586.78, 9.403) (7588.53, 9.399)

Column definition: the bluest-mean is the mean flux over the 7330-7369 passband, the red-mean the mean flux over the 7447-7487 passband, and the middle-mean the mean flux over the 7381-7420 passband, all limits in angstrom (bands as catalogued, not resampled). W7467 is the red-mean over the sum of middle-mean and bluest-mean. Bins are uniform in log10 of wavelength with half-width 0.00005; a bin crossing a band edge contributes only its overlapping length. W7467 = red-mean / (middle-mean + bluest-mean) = 0.513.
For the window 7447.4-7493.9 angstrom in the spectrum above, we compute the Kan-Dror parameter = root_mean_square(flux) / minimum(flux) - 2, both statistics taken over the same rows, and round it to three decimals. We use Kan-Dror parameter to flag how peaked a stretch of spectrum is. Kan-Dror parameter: -0.983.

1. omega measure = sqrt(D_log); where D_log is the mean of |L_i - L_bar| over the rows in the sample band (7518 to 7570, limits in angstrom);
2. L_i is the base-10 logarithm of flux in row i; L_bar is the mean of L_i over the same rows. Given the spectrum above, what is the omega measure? 0.064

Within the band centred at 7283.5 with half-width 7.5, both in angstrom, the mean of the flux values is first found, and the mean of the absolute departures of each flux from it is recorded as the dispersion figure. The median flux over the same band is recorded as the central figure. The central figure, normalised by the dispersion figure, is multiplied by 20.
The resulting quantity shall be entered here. 1736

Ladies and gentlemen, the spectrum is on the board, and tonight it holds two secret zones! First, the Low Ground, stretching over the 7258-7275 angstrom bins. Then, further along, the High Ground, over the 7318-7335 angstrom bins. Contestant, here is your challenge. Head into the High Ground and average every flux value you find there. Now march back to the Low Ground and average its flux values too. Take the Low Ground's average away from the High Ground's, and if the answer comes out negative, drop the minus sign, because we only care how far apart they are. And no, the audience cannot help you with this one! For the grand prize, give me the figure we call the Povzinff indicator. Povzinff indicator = 0.27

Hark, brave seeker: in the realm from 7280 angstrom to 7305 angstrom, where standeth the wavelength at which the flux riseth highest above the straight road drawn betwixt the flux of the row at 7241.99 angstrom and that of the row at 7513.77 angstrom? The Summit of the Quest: 7280.44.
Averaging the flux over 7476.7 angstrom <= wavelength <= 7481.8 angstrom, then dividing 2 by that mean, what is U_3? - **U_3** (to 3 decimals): 0.212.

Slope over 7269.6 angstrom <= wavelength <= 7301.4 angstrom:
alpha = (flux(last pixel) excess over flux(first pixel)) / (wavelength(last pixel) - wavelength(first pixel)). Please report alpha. 0.013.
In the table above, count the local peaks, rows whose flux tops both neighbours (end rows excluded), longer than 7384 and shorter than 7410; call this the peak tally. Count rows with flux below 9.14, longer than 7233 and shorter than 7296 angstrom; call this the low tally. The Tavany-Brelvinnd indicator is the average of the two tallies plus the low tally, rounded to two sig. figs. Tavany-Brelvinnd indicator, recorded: 58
